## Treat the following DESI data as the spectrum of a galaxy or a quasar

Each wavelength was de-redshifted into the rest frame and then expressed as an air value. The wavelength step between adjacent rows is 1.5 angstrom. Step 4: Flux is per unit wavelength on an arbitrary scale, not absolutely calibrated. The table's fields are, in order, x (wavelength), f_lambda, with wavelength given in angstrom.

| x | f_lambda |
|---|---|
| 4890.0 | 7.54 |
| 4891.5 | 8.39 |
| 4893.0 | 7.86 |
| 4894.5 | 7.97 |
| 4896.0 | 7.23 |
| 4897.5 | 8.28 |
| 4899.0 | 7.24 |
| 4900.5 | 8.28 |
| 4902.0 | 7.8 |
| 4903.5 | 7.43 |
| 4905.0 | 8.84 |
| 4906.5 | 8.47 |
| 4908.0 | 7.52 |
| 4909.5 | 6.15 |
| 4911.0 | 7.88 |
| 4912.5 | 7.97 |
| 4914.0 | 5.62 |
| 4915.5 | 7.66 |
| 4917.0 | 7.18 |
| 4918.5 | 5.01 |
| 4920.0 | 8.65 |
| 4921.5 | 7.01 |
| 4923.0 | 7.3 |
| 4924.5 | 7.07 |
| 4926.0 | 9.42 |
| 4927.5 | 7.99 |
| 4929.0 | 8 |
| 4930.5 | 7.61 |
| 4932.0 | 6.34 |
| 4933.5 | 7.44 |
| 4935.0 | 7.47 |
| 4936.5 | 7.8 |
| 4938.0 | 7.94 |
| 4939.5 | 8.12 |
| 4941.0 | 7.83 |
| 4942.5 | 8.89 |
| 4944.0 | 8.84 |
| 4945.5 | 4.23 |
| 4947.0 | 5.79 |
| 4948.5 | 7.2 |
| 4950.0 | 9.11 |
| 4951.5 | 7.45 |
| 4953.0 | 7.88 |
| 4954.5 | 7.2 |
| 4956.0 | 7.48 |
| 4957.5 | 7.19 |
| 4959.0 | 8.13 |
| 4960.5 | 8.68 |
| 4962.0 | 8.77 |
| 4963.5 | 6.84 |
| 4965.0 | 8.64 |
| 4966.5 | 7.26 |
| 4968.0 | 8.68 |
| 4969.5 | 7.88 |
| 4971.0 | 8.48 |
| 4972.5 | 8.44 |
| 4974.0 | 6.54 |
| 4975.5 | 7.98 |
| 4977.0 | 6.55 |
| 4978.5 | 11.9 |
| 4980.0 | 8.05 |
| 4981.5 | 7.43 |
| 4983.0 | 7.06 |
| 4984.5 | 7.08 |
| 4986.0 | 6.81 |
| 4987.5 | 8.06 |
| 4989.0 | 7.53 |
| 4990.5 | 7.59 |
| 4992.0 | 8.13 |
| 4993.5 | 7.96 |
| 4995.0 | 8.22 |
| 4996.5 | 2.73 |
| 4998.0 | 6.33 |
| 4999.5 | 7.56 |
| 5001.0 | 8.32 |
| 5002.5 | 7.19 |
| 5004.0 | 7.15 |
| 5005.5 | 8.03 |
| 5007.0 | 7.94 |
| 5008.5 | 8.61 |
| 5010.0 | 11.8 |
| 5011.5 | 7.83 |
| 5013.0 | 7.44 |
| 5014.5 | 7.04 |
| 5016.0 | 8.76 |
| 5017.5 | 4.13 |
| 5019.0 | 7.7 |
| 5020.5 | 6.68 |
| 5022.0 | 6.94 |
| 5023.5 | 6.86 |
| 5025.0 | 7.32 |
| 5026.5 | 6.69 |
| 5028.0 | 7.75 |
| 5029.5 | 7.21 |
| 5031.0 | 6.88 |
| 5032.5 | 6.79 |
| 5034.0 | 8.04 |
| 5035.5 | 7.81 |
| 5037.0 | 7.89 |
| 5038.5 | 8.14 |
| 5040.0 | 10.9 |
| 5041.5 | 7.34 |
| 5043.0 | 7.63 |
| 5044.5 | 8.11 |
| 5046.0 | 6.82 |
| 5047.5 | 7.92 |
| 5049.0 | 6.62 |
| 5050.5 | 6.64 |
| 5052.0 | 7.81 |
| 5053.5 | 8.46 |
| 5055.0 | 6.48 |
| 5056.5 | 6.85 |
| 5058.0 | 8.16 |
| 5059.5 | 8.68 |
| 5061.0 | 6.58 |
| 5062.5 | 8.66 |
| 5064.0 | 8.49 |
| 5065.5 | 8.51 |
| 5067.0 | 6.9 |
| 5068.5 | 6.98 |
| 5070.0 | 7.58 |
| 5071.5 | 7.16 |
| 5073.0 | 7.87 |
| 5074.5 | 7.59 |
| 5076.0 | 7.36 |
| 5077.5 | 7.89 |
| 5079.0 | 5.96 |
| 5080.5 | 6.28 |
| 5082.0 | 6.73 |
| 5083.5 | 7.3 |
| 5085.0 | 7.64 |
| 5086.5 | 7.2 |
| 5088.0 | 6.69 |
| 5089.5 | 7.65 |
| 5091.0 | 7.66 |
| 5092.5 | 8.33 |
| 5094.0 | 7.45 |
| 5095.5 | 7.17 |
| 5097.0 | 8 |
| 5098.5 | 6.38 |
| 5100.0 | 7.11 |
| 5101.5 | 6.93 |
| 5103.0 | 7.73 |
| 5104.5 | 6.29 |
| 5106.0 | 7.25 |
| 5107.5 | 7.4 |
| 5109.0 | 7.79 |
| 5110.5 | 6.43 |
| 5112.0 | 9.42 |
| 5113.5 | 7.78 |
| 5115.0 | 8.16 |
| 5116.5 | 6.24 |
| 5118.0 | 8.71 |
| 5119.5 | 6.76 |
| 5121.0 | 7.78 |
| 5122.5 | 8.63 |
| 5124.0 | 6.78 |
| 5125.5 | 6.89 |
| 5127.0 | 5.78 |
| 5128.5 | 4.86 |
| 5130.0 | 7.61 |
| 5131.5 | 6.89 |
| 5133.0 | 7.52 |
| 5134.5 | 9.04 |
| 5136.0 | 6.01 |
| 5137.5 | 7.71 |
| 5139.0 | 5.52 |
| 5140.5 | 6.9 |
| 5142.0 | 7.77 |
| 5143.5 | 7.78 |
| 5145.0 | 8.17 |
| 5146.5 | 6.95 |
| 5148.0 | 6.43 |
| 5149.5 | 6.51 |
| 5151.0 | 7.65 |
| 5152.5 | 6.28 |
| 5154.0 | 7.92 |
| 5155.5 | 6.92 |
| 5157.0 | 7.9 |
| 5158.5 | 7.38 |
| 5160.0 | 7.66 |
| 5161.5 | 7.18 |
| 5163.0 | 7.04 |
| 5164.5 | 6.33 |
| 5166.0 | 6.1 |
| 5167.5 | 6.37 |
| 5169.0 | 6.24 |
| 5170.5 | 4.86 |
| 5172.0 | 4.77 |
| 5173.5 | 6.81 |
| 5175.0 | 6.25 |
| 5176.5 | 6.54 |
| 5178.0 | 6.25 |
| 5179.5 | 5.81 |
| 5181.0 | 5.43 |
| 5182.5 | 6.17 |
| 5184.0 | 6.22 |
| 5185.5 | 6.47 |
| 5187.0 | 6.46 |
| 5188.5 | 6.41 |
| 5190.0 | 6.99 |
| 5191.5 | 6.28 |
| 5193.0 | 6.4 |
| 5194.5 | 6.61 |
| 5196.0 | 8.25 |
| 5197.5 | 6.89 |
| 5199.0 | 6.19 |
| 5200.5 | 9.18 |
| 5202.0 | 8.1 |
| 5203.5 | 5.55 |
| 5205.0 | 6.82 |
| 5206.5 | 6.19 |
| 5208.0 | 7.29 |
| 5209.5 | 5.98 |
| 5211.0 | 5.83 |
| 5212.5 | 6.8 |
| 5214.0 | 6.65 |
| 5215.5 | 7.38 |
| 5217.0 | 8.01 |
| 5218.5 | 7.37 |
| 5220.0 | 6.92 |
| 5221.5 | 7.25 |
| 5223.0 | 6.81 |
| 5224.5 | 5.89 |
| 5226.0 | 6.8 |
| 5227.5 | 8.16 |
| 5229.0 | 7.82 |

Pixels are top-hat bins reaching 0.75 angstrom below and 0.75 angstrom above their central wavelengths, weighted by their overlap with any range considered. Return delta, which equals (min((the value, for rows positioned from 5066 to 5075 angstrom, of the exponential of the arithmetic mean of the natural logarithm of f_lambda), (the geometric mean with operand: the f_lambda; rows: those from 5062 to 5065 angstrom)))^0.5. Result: 2.71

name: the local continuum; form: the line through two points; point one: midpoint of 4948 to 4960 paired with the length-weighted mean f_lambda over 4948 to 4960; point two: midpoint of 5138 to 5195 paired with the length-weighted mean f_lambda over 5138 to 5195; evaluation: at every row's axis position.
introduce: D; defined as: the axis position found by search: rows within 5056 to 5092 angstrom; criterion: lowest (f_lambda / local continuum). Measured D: 5079.0 angstrom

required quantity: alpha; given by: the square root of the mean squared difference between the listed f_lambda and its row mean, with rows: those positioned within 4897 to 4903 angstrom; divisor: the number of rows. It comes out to 0.4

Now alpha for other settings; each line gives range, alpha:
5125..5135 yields 1.2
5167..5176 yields 0.8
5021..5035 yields 0.4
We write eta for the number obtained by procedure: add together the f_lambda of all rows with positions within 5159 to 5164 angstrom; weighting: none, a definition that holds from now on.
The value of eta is 21.9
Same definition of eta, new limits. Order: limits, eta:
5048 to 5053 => 21.1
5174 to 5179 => 19.0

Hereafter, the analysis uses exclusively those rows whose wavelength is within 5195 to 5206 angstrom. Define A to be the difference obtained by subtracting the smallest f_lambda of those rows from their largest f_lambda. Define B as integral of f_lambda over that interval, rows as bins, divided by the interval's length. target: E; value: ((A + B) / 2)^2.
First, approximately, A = 3.6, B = 7.24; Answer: 30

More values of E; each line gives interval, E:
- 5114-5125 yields 25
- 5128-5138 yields 32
